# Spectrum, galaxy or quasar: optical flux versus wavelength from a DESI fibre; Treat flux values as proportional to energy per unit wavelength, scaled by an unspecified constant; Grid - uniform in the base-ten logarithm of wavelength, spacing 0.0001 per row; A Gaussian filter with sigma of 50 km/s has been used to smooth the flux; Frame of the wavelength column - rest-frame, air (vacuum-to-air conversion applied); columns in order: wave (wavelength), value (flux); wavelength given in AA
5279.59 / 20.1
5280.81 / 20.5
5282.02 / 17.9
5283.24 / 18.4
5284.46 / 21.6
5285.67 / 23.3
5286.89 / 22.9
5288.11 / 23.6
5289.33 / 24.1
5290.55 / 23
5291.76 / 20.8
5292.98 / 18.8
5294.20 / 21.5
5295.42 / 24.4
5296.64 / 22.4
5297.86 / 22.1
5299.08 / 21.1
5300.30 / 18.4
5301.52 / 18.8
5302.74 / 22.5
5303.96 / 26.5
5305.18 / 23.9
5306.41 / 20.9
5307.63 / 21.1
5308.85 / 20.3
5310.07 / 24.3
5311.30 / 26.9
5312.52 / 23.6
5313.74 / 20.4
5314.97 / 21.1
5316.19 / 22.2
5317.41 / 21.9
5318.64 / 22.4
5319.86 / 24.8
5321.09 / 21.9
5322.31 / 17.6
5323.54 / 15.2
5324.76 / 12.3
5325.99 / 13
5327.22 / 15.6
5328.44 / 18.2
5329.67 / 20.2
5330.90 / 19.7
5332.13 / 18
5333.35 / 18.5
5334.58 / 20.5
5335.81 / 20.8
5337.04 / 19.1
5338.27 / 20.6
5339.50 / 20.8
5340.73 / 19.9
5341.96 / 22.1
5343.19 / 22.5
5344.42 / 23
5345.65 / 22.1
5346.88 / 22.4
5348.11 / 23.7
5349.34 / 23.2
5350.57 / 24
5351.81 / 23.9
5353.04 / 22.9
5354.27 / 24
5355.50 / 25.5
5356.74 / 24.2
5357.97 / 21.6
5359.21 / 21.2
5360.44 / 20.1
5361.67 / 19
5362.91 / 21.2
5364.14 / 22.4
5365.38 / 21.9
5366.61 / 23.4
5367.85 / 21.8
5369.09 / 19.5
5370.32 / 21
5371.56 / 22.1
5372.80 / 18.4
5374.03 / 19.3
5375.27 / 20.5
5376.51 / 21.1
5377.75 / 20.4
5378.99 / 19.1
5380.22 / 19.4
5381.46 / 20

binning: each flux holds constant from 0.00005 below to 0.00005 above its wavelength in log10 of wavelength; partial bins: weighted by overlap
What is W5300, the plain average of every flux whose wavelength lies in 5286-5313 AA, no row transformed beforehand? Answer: 22.4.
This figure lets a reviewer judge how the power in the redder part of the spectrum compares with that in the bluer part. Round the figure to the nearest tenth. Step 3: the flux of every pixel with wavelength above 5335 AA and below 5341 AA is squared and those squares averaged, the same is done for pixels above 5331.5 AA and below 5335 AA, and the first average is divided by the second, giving 1.1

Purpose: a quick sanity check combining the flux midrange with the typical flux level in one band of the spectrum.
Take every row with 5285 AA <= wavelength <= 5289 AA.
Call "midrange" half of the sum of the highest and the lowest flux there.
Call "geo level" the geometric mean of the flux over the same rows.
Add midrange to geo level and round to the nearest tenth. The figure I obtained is 46.5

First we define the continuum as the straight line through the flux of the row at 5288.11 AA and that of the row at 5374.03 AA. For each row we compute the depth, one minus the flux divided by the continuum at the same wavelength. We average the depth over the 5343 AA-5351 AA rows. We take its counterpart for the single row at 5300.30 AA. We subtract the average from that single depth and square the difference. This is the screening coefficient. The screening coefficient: 0.10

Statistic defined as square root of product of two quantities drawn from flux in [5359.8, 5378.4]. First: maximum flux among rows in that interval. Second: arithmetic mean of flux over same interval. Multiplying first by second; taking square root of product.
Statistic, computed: 22.1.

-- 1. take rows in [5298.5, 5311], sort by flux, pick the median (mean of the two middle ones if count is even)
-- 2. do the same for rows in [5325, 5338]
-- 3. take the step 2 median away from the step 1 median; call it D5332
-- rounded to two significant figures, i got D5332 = 2.3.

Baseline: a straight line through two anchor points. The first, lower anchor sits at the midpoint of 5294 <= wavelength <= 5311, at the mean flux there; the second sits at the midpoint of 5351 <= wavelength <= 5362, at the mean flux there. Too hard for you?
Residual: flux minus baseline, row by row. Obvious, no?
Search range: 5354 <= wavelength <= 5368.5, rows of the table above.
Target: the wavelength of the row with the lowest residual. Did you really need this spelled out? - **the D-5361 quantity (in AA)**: 5361.67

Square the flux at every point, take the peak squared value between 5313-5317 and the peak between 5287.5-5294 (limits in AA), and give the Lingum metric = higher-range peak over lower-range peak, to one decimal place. 0.8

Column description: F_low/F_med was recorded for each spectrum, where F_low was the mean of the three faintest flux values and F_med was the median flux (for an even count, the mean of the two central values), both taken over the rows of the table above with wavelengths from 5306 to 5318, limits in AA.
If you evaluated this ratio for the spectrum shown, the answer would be 0.96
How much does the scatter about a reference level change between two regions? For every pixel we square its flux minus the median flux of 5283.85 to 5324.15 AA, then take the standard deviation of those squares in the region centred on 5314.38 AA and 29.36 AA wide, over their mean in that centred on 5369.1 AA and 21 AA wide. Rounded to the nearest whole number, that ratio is 7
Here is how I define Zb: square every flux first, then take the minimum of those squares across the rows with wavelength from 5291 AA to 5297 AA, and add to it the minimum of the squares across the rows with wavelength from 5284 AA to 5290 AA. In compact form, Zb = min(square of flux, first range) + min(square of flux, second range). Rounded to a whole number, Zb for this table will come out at 820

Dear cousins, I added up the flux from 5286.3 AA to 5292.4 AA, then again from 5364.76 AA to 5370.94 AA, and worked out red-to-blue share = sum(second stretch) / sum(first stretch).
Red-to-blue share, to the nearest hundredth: 0.94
